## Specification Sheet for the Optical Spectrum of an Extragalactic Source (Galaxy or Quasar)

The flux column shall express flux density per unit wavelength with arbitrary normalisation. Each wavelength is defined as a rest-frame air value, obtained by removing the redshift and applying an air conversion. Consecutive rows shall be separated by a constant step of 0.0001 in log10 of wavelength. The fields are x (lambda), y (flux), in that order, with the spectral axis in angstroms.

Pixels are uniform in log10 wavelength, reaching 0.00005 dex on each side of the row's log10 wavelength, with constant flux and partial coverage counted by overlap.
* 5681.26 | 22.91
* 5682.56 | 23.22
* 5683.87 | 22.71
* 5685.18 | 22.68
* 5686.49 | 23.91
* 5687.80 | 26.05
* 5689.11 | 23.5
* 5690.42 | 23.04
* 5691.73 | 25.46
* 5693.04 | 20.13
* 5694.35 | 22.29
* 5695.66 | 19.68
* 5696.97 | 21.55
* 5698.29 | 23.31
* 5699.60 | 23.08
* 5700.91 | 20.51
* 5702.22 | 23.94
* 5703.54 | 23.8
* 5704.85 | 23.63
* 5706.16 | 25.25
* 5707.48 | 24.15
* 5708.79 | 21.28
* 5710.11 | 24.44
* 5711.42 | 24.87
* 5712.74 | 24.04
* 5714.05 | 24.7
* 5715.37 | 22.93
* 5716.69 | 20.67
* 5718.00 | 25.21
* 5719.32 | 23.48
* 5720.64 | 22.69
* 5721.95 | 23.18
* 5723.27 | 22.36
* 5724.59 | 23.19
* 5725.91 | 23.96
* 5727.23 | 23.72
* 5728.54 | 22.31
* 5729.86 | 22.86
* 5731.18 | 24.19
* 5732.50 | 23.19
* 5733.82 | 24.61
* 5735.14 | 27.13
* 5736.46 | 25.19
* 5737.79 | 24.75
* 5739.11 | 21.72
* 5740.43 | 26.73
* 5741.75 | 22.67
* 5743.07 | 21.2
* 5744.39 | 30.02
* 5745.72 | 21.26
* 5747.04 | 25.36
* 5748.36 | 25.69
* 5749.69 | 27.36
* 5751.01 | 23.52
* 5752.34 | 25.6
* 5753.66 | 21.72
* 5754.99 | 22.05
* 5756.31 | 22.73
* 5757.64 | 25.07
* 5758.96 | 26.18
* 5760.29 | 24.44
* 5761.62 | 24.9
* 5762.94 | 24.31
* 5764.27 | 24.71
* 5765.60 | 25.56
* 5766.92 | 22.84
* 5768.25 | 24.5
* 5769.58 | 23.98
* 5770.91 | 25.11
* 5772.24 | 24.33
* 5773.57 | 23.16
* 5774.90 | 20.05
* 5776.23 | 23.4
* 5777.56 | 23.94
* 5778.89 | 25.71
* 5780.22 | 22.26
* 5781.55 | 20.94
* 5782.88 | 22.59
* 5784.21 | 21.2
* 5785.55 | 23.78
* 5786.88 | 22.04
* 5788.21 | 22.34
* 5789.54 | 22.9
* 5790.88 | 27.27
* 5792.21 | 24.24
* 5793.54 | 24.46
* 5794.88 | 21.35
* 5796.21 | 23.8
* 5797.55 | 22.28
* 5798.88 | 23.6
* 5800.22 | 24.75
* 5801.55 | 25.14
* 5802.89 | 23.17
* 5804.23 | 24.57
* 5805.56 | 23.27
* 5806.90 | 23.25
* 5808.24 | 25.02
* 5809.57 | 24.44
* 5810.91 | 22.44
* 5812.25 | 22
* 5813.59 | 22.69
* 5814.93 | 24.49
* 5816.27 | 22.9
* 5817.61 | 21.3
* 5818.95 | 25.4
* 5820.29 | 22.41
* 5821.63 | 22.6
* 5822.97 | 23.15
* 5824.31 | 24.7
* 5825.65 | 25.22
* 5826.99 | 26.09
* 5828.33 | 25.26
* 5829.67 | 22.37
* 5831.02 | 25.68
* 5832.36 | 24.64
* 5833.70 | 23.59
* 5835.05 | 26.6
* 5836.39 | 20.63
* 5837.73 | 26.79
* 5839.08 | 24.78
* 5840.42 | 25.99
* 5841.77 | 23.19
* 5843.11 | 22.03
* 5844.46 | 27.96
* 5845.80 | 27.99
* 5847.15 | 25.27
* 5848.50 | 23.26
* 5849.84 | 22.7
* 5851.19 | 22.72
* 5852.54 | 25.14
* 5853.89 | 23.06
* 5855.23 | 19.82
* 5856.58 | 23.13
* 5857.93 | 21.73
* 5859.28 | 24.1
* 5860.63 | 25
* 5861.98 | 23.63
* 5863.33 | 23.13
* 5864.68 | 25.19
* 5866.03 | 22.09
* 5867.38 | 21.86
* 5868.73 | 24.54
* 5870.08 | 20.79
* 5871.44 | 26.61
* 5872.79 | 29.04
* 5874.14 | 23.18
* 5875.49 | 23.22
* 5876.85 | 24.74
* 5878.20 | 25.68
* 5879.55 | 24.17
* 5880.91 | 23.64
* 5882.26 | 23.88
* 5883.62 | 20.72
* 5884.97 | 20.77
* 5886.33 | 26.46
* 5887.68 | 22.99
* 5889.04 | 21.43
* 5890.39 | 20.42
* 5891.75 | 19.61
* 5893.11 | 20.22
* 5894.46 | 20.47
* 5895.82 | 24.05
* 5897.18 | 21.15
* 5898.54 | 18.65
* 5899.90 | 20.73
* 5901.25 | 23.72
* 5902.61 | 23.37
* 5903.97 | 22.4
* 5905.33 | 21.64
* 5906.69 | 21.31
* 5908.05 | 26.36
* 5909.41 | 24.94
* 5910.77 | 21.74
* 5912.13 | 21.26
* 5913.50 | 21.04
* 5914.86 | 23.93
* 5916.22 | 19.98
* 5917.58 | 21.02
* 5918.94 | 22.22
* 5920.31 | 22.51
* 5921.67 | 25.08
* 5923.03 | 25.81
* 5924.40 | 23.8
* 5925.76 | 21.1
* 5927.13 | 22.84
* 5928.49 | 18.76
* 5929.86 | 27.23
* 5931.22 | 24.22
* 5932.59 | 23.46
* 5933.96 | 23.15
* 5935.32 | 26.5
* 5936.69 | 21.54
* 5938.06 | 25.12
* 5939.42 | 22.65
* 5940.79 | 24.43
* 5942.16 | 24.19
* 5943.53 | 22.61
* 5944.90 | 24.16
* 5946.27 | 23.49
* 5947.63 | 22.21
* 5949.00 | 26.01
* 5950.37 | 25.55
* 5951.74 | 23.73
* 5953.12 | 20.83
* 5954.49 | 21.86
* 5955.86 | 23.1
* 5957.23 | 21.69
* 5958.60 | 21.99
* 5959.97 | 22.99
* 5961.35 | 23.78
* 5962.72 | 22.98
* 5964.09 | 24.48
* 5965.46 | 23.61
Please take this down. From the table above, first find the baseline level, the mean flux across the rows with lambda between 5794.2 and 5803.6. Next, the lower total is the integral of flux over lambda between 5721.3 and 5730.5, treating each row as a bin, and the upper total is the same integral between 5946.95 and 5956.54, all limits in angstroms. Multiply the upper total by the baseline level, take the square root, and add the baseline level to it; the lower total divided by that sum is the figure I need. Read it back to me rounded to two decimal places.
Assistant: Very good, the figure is 2.22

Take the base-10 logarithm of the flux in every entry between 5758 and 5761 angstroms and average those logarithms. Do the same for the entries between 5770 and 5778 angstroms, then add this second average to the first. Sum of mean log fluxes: 2.77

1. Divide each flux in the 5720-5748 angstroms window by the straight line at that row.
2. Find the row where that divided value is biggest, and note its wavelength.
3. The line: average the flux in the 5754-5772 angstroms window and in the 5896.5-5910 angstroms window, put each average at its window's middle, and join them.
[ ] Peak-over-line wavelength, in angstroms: 5744.39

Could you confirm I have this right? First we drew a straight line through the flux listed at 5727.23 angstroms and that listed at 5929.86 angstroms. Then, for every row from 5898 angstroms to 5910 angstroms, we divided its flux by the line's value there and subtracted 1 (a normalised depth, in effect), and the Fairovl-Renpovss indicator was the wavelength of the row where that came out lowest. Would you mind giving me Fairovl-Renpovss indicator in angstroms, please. 5898.54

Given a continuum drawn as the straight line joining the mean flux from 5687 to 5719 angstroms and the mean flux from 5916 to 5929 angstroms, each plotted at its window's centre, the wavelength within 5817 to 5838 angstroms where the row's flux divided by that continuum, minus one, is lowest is 5836.39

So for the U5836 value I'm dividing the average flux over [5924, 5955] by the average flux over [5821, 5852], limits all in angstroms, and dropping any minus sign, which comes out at 0.958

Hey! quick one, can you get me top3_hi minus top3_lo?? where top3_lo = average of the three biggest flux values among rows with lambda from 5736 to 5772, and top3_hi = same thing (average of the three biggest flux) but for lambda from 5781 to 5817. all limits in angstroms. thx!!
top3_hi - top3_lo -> -2.2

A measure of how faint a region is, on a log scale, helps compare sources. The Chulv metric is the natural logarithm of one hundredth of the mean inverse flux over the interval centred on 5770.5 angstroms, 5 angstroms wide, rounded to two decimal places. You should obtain -7.80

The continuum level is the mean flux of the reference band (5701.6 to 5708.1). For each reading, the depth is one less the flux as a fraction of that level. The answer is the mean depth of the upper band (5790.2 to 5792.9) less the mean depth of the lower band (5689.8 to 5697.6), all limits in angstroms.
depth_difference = -0.15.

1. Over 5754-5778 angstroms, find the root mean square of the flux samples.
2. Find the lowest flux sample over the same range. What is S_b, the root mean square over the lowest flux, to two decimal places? 1.20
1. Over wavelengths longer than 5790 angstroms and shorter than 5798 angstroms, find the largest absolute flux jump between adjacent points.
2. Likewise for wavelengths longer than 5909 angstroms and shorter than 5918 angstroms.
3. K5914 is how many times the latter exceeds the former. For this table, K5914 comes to 1.3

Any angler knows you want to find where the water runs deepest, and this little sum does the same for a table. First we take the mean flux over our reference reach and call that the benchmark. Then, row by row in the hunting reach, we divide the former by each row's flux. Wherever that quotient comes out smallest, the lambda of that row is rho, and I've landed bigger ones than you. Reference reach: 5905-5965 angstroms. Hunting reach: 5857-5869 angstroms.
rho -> 5864.68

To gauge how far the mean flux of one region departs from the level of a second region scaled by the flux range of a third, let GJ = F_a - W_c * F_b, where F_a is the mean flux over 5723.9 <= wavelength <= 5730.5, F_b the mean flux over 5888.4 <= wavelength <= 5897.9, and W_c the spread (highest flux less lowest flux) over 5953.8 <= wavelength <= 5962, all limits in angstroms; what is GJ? -21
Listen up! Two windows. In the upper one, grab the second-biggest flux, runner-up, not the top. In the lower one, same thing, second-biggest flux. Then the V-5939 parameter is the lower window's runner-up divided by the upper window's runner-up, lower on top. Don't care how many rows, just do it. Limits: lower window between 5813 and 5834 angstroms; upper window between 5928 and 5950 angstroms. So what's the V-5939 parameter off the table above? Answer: 0.97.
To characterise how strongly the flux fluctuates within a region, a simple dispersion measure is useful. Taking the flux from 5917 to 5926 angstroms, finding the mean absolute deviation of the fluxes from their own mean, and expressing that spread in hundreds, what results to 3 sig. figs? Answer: 0.0156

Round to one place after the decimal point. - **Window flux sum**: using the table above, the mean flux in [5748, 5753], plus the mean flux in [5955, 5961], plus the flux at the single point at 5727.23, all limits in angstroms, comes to 71.7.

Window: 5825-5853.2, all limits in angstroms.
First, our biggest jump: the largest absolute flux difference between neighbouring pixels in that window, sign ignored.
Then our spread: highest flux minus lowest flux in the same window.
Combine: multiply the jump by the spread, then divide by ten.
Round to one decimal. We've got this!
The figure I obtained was 4.5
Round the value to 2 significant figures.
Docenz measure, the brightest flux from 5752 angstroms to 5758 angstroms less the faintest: 3.9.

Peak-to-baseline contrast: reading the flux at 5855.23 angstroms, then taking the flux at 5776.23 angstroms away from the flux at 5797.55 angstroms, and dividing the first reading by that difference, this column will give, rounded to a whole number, -18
